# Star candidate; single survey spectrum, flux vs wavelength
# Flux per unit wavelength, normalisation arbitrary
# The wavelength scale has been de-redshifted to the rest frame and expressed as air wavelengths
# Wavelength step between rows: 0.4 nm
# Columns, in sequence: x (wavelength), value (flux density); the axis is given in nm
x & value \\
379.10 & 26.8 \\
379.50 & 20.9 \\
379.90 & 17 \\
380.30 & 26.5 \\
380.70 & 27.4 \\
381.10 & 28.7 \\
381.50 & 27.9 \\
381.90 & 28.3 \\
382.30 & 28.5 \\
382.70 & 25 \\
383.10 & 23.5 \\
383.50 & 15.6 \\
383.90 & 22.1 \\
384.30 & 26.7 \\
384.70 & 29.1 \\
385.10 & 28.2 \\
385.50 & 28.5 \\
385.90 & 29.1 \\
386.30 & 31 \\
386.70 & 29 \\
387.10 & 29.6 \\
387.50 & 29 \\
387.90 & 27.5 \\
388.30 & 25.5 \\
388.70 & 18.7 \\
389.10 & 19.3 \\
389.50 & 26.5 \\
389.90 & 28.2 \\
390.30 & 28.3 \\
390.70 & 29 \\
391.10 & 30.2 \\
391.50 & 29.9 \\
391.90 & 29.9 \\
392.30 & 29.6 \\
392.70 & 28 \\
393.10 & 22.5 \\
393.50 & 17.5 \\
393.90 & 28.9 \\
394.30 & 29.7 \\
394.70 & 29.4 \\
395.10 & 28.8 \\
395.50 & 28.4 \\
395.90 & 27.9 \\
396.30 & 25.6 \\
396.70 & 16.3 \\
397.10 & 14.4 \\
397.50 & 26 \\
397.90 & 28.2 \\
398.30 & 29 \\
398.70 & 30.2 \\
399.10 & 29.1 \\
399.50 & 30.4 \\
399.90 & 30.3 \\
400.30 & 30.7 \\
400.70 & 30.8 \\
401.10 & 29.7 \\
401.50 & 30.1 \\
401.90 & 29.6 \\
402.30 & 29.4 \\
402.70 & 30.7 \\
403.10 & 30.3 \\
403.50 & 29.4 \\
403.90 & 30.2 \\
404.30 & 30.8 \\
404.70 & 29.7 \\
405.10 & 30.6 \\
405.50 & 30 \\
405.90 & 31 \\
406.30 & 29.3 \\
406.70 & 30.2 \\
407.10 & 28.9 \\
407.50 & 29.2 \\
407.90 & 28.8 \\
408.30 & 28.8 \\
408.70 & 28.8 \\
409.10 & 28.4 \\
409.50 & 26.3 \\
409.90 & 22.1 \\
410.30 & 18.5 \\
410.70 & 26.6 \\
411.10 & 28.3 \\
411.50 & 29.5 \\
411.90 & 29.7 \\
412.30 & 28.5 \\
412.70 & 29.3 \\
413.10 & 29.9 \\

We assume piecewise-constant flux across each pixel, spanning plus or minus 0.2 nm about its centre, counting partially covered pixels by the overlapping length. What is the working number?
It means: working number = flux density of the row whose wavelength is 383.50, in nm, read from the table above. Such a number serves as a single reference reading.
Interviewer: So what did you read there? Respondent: 15.6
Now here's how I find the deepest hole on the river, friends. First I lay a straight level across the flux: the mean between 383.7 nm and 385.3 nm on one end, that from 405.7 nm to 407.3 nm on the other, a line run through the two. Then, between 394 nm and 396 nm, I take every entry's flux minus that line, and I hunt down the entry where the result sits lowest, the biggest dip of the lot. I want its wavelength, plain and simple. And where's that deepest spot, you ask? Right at 395.90 nm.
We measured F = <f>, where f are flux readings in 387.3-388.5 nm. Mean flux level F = 27.3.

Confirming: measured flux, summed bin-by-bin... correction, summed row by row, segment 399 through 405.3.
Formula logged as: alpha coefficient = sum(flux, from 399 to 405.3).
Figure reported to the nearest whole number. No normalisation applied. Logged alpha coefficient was 482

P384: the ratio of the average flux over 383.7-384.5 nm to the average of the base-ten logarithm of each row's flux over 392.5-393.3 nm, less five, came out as 12.4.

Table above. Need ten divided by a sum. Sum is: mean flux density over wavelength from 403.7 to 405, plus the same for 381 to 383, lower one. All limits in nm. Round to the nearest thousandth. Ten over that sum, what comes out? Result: 0.173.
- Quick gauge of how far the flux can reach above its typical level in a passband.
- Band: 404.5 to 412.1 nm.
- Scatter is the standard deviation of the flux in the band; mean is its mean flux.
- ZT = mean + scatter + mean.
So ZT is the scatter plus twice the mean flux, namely 59.3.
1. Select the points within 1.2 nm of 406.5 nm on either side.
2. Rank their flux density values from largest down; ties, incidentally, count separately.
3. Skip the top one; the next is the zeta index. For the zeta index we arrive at 30.2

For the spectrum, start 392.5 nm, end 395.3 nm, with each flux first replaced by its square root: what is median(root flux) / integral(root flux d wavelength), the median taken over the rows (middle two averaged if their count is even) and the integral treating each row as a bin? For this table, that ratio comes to 0.374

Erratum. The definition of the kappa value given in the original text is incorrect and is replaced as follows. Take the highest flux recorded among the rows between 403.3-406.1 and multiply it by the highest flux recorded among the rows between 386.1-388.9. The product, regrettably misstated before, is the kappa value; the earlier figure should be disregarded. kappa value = 961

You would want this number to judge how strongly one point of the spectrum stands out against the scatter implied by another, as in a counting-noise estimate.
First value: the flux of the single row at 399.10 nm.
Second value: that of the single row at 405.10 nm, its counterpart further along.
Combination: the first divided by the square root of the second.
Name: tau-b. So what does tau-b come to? 5.3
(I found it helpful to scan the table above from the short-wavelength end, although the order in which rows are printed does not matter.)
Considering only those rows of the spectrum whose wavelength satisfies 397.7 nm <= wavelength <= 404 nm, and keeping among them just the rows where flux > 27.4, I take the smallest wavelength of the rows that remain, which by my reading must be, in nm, 397.90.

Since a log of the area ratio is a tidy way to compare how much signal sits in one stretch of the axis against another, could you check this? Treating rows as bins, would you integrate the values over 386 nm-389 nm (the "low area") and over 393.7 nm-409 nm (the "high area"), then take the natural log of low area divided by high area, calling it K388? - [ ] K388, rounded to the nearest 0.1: -1.7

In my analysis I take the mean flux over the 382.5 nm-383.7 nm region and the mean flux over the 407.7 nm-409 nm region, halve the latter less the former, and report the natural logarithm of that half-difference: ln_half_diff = 1.3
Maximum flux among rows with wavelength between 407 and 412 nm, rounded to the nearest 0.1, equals 29.7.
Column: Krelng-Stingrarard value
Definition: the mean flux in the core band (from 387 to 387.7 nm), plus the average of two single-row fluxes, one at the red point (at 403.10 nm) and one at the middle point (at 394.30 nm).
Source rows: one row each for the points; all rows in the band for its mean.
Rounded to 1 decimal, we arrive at 59.3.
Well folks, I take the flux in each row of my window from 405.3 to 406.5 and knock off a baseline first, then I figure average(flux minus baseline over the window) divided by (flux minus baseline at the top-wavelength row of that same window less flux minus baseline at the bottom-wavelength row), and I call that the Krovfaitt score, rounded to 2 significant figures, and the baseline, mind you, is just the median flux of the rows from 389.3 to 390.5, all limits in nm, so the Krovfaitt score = -2.7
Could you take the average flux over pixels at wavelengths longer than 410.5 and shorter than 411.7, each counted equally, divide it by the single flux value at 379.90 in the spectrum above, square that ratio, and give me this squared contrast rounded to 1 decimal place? 2.7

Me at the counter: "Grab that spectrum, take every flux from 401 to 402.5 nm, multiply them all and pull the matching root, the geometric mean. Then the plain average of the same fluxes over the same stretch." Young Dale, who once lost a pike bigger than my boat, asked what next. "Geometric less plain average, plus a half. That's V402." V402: 0.499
